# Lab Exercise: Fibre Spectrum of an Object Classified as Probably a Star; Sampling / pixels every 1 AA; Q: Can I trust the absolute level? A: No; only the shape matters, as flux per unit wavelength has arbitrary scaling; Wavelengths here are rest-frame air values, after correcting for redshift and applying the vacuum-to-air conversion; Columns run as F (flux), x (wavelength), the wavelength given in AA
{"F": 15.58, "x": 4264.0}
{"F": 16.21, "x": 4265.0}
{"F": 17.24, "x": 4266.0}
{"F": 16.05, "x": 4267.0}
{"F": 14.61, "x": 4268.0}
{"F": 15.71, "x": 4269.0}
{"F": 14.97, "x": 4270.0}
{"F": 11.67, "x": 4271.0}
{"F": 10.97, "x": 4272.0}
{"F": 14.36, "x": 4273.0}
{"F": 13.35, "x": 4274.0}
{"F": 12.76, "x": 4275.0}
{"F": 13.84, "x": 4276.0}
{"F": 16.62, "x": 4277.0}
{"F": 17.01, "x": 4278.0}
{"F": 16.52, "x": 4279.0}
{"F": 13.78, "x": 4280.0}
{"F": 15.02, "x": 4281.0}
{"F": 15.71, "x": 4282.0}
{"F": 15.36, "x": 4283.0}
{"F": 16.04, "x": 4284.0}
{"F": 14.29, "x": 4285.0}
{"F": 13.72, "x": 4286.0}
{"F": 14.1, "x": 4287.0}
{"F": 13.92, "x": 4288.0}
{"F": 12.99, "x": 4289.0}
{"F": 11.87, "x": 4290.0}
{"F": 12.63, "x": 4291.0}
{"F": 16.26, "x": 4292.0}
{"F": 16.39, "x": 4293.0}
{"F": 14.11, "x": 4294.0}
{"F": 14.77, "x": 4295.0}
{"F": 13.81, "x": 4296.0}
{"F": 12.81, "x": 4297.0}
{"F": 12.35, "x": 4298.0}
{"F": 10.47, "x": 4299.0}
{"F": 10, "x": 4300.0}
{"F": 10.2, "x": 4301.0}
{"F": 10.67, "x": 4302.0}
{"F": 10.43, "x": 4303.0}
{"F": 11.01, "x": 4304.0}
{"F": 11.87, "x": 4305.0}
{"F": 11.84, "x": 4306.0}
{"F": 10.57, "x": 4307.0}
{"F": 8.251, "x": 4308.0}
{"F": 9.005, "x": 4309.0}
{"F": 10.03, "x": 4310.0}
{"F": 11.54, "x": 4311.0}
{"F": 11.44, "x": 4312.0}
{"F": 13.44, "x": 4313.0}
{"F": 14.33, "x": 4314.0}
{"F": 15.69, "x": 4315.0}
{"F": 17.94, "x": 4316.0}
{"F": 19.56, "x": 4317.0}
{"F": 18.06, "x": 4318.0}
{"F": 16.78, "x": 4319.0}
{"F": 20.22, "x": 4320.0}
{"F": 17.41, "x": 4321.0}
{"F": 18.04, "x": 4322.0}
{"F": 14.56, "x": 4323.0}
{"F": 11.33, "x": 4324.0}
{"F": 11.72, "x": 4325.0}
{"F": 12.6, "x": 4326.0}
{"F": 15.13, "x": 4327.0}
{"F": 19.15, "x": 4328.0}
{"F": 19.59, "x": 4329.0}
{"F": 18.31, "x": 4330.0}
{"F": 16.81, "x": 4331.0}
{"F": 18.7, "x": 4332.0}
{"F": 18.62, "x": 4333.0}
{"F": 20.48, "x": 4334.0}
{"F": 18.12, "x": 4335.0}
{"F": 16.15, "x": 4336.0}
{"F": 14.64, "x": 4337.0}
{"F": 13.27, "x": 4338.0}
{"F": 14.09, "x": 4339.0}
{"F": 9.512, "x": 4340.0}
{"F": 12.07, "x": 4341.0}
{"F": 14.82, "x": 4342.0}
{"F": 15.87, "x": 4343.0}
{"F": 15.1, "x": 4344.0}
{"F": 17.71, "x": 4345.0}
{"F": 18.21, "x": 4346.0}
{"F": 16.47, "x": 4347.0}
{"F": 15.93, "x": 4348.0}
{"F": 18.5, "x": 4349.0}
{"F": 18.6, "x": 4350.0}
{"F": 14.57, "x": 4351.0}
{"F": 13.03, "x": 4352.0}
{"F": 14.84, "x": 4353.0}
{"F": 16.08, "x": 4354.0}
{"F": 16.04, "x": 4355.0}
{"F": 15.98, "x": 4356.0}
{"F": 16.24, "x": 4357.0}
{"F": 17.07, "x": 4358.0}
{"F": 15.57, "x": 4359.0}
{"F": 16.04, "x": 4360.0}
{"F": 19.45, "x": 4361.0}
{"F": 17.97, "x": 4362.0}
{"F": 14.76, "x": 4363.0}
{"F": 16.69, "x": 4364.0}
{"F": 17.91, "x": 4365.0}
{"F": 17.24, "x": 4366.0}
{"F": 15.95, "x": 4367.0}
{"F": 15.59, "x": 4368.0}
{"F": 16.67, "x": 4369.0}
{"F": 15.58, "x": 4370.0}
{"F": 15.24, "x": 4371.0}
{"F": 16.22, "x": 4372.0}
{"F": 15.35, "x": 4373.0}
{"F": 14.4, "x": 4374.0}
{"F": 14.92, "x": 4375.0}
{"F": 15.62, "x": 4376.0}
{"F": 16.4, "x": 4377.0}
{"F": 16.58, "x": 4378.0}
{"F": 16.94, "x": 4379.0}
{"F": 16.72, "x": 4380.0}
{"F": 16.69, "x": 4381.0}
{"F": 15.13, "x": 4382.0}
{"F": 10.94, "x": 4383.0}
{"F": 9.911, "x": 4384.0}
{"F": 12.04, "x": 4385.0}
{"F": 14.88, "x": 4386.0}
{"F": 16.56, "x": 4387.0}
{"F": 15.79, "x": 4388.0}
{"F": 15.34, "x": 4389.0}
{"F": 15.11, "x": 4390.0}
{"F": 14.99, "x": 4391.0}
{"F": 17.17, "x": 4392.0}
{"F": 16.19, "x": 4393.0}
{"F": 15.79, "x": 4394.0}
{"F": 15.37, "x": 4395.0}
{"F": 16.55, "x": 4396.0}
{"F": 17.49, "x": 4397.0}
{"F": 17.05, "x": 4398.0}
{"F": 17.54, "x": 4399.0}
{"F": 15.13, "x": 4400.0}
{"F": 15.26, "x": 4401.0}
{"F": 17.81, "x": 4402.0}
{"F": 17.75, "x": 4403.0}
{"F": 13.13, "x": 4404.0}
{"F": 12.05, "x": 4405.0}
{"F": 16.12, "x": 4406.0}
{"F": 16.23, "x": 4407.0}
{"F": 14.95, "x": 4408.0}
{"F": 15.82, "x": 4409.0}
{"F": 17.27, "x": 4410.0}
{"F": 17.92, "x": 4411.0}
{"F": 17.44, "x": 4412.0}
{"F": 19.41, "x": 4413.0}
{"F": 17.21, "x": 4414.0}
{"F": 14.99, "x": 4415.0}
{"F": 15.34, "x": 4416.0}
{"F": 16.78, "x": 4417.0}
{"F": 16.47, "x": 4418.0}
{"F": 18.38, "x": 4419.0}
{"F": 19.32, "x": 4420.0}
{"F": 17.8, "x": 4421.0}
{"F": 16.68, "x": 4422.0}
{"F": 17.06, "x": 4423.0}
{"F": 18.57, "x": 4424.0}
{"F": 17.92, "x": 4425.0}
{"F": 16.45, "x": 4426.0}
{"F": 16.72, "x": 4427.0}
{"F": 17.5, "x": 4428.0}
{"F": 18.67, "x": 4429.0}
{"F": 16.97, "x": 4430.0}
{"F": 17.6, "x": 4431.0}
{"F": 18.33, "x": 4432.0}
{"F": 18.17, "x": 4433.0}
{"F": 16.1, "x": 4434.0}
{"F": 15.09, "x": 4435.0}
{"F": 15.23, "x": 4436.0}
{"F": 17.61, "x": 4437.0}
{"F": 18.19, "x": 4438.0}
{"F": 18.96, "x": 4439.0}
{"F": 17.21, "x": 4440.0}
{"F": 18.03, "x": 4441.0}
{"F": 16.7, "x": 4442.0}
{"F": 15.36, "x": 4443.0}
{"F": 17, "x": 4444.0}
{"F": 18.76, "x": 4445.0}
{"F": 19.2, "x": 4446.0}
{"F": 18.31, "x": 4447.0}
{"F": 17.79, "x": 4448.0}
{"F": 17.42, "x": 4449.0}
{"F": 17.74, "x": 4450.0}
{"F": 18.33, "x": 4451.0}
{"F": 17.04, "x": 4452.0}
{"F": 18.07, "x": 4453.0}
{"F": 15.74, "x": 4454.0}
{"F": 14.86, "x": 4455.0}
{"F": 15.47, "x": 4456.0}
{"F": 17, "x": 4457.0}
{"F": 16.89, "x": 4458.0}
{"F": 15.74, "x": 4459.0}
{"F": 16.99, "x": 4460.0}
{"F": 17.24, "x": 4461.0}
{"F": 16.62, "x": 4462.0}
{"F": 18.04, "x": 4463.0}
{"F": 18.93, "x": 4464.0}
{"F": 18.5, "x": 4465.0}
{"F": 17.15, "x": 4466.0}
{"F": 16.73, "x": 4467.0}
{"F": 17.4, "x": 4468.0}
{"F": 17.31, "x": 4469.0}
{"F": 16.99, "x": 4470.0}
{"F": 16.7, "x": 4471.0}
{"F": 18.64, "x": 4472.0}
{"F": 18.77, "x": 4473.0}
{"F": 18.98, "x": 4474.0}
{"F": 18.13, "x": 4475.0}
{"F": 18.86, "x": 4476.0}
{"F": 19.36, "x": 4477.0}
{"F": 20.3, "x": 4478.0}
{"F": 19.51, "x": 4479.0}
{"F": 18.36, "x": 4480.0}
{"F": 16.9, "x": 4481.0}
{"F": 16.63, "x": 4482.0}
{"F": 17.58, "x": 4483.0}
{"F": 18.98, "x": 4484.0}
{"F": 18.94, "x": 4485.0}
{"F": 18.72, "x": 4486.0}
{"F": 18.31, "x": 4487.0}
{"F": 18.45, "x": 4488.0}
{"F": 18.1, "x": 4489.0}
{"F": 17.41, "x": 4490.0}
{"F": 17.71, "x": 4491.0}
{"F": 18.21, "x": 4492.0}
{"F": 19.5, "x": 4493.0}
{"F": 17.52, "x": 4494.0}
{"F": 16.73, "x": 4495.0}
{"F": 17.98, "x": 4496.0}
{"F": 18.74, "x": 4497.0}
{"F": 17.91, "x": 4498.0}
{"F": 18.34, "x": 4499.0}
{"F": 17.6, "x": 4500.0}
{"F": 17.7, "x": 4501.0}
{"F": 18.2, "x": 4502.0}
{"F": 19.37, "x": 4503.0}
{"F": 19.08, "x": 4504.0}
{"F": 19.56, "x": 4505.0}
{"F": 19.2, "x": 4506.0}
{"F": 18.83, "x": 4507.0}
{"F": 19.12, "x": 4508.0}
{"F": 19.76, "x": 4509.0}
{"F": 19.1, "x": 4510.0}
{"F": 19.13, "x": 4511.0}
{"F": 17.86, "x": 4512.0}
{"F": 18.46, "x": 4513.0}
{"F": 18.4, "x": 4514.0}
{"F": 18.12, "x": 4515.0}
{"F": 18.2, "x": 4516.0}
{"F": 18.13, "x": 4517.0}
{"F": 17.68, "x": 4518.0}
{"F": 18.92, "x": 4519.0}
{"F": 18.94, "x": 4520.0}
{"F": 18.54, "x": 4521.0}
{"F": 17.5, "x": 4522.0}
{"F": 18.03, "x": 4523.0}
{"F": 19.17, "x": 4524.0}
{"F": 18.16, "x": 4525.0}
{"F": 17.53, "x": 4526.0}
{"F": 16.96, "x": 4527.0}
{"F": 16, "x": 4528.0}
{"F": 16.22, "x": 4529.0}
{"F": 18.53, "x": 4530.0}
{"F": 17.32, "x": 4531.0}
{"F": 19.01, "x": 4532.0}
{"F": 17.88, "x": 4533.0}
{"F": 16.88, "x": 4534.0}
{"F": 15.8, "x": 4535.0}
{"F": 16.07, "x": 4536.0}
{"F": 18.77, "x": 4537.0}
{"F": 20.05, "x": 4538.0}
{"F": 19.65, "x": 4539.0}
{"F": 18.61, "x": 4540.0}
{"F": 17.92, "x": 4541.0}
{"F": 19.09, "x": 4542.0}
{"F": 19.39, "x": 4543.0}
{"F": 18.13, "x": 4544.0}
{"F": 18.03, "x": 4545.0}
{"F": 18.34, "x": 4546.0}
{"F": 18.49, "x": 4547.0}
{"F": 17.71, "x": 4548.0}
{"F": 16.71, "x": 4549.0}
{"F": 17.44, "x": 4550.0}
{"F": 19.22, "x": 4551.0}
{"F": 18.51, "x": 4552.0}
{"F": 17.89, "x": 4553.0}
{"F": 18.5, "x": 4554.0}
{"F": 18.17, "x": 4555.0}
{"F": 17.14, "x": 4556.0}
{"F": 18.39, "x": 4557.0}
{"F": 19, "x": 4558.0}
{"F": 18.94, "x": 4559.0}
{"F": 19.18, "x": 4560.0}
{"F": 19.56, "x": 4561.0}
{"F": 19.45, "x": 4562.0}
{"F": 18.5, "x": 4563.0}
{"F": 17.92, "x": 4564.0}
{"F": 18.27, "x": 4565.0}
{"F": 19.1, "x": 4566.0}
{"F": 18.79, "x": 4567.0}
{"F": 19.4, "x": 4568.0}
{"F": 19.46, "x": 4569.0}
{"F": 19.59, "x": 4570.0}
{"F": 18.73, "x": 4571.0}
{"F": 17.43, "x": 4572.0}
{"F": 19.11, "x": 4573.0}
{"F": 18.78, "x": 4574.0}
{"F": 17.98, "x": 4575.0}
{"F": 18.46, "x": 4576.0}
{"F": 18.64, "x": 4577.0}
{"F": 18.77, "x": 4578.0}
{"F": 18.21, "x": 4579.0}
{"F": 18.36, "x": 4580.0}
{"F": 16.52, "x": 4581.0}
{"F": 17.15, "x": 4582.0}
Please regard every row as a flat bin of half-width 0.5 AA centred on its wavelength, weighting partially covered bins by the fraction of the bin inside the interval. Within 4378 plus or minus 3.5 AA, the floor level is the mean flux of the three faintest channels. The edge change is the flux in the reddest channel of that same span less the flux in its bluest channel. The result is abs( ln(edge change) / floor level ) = 0.04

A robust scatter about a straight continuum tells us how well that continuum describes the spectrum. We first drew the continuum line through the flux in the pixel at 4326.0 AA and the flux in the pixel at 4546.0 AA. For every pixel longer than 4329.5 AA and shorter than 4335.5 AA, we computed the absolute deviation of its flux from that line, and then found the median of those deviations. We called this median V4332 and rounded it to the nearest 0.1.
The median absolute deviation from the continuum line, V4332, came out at 5.7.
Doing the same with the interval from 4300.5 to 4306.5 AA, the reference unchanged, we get 1.2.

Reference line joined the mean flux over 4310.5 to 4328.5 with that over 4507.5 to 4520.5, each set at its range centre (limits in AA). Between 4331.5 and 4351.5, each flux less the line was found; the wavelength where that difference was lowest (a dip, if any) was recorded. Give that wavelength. 4340.0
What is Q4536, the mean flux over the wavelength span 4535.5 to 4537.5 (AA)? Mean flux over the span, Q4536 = 17.4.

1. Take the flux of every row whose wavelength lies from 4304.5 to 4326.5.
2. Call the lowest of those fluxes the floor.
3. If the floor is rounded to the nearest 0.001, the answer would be 8.251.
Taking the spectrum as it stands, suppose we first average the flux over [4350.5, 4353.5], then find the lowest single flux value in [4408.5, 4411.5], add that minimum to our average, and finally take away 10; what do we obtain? 20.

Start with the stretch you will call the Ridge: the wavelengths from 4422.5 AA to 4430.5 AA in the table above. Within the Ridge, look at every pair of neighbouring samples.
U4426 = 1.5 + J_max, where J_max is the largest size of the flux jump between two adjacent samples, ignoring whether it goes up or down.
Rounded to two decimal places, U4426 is 3.20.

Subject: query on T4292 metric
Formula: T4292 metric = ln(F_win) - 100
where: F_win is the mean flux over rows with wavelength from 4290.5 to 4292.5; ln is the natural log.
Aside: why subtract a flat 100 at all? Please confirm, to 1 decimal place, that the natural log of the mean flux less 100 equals -97.3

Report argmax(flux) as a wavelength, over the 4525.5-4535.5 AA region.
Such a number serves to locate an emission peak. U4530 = 4532.0 AA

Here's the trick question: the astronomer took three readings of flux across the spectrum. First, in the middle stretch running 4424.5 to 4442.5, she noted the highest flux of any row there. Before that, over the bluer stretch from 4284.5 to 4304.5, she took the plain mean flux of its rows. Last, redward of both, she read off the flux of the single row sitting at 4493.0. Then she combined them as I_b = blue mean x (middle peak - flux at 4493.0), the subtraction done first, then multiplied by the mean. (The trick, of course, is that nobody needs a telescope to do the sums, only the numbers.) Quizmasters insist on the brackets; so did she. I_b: -7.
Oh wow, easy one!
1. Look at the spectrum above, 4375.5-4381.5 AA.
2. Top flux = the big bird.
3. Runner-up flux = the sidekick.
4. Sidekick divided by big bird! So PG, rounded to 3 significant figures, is 0.987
